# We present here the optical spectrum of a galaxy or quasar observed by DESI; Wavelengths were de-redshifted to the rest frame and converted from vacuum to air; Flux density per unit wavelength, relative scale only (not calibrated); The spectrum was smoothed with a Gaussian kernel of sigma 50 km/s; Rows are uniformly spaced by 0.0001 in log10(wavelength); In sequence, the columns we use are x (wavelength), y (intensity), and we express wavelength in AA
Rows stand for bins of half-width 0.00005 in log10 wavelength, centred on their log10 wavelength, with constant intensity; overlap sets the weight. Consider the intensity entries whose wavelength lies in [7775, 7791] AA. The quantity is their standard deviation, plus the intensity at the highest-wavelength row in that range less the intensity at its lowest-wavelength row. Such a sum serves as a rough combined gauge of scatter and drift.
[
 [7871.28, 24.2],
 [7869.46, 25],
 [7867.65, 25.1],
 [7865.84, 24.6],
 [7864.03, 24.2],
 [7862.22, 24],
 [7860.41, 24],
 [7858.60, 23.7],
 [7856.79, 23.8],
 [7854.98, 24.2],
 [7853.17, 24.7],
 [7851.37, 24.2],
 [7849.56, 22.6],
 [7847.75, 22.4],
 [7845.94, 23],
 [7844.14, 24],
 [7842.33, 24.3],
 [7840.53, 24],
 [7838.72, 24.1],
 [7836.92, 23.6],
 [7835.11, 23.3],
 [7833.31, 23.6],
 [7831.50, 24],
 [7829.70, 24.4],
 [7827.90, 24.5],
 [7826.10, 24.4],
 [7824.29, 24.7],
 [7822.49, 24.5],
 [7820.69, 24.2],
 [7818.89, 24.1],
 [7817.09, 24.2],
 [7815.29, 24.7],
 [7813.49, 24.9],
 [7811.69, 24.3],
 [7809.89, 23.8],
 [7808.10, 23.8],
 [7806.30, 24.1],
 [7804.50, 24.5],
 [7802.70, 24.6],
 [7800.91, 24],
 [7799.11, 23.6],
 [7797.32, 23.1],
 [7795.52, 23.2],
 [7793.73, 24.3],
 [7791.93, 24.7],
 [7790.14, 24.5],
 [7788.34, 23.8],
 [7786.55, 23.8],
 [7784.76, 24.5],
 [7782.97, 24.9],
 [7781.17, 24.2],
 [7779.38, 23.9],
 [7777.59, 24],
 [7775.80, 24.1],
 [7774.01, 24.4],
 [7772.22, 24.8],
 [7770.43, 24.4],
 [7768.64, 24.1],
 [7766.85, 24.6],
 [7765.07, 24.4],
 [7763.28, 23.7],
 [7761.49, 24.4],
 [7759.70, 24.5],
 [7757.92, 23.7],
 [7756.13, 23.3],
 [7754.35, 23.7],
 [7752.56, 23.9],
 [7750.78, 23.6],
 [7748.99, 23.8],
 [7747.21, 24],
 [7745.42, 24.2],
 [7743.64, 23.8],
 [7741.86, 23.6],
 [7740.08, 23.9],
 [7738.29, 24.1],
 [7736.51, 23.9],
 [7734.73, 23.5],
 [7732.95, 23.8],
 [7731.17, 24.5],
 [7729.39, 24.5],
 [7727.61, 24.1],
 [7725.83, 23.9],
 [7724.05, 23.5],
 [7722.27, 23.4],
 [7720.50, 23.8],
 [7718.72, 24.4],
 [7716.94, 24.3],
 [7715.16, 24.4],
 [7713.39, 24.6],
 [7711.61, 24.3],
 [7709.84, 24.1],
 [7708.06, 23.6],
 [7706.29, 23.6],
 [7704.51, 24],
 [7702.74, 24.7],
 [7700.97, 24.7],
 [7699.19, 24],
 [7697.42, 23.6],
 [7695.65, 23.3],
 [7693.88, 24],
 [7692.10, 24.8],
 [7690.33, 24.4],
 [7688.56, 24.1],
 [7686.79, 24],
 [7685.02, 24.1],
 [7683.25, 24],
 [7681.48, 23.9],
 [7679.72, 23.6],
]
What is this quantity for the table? 0.8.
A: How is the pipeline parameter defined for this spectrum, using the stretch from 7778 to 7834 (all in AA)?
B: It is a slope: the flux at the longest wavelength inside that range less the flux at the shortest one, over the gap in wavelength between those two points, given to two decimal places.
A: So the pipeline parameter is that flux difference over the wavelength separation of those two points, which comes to -0.01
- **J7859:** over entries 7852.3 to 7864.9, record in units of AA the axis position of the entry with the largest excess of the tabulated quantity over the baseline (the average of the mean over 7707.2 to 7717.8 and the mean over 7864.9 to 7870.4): 7853.17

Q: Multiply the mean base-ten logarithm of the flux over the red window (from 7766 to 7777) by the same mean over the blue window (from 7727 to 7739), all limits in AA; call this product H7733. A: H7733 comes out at 1.92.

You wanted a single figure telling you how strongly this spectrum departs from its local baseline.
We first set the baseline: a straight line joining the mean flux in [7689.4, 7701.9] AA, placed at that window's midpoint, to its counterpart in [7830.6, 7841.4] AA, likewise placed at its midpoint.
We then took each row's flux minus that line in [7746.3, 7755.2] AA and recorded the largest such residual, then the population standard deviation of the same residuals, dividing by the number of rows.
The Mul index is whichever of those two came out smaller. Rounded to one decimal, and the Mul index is 0.0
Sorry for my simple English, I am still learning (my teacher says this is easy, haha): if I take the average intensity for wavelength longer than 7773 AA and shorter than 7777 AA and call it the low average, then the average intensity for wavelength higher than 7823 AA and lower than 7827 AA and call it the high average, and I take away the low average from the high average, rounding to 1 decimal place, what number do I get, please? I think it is 0.3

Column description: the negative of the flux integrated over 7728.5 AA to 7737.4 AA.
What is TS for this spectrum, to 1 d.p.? -214.0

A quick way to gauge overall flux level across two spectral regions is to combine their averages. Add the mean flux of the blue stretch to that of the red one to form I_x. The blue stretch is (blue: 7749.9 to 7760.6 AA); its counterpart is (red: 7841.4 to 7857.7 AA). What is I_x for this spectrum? 47.5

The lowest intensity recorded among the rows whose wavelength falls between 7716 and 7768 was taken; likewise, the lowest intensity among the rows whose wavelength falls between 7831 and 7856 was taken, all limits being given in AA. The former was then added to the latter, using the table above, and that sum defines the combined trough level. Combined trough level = 45.7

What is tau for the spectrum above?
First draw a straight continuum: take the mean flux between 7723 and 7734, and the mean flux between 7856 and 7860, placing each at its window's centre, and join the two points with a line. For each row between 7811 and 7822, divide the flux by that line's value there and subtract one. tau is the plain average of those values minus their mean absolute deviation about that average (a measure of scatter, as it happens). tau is 0.012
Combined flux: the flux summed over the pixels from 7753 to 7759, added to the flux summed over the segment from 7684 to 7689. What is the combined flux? 143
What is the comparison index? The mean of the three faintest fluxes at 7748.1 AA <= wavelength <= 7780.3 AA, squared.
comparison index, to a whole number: 554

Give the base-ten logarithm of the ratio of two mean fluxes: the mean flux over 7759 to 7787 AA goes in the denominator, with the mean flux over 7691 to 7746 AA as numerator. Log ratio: -0.005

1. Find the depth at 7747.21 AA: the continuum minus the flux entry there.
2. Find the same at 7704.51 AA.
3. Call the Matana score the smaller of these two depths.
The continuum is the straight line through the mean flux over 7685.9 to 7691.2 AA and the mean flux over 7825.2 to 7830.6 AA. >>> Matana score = 0.20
